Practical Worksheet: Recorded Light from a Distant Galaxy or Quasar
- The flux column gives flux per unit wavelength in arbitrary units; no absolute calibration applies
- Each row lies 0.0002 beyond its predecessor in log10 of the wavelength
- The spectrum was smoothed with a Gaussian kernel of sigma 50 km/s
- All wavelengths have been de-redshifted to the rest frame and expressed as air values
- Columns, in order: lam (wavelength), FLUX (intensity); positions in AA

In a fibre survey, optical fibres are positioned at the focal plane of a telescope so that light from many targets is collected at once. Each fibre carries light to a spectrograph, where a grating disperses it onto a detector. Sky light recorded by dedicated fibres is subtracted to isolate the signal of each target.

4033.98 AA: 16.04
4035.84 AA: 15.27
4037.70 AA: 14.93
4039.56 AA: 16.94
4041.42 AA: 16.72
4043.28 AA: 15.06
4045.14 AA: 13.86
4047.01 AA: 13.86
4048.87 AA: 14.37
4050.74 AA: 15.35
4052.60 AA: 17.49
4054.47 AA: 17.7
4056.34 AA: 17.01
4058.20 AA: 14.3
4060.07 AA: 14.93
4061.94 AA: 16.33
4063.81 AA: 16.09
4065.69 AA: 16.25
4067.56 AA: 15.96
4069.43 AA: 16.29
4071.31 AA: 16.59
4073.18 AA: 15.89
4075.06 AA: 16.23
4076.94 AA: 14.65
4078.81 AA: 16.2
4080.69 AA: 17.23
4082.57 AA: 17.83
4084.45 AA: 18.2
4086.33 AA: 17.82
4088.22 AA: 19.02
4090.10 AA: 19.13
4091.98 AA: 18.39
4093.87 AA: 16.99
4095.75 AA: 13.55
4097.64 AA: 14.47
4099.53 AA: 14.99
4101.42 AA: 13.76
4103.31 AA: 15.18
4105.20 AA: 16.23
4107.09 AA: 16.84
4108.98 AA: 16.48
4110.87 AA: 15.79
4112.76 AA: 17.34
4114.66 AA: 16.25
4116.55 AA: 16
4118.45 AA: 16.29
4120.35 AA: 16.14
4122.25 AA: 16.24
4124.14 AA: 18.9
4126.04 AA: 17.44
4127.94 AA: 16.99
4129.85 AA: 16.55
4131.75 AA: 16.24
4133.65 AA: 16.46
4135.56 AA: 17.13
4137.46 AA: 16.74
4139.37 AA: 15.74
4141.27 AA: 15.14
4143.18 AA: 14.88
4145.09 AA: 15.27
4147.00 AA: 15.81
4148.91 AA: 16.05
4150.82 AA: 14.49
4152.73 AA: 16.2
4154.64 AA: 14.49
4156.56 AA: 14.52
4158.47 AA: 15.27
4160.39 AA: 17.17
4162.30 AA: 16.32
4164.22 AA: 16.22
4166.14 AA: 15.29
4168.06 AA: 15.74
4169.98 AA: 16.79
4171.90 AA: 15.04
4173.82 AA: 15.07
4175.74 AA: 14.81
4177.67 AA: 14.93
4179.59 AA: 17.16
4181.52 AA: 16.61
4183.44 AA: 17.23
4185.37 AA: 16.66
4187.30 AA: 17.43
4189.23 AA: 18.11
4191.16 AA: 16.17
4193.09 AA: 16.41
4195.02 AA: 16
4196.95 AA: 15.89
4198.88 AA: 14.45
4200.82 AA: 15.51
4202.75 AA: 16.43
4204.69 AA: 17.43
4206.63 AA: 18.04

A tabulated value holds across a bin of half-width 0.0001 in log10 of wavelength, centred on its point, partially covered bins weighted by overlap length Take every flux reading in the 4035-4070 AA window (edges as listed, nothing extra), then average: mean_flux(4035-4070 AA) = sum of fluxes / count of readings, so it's 15.7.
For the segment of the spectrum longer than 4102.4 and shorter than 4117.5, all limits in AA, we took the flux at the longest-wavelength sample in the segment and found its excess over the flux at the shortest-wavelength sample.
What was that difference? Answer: 0.8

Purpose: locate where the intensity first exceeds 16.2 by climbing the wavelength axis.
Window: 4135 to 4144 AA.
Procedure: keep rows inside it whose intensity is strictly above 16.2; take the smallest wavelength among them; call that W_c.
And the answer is 4135.56 AA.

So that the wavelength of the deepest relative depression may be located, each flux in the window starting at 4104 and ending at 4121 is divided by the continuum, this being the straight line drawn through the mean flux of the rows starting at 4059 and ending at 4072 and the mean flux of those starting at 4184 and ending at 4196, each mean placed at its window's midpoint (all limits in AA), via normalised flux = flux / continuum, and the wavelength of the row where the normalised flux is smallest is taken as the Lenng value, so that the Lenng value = 4110.87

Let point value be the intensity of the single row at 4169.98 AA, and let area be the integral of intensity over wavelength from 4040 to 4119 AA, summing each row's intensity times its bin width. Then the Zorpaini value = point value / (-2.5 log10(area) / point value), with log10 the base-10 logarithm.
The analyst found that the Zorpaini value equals -36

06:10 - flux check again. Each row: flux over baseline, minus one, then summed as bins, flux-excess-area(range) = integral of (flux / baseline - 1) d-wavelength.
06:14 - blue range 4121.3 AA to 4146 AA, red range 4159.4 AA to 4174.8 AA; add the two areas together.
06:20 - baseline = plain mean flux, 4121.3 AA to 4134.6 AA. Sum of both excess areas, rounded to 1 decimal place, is -1.7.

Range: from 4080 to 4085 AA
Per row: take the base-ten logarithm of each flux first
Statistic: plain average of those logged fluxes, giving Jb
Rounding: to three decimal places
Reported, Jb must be 1.249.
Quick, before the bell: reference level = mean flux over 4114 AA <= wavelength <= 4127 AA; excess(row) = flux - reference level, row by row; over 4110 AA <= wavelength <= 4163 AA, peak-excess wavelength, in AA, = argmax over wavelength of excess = 4124.14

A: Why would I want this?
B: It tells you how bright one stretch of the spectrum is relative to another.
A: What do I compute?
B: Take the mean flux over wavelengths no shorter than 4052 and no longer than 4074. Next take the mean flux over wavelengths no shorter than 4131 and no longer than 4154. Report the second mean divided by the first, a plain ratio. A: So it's 0.98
